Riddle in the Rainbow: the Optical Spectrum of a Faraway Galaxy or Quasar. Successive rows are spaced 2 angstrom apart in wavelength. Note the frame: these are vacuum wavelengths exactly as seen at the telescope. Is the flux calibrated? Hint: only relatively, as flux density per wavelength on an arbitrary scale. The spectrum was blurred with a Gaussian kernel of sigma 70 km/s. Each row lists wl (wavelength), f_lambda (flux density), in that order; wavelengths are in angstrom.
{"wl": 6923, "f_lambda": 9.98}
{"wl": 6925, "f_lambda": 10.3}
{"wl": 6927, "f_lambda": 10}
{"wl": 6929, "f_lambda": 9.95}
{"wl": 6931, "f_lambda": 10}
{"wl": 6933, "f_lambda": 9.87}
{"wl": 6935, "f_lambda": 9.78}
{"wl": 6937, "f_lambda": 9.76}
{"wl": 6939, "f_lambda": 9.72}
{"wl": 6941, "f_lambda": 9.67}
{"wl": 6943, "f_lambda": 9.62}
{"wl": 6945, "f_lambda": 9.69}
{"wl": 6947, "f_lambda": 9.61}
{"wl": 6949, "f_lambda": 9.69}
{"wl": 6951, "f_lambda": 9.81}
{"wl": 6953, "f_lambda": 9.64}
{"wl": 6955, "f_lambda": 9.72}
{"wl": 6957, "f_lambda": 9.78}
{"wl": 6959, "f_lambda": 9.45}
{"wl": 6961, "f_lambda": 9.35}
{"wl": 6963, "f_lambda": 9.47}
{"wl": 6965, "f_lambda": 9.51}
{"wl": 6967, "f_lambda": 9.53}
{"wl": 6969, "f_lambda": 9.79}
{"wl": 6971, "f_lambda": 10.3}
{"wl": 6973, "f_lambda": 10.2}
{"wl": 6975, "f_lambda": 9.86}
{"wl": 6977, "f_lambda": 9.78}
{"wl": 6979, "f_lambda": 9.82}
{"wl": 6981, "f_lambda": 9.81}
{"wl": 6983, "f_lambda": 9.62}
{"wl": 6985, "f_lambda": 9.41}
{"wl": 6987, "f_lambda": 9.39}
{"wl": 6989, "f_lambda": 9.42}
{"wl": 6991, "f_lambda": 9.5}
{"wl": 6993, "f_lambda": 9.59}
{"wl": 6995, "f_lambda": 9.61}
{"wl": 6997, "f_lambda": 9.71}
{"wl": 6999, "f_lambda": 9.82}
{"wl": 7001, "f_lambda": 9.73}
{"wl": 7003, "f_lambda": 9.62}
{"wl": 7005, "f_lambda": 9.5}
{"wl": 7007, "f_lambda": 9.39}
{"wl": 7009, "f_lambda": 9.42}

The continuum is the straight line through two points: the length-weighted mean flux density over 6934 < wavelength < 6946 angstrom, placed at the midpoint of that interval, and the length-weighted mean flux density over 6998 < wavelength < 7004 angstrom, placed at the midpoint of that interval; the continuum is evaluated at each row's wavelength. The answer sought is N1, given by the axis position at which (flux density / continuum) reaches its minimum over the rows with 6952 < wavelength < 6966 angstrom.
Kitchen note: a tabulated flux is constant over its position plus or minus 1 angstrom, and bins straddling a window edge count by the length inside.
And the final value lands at 6961 angstrom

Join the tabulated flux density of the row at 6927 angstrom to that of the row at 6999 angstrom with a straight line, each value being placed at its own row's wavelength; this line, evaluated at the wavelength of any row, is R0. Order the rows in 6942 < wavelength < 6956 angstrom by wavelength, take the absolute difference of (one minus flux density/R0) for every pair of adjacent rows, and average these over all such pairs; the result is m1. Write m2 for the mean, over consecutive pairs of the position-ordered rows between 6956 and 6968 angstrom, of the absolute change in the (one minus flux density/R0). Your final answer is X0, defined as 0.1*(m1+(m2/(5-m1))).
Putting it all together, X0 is 0.0013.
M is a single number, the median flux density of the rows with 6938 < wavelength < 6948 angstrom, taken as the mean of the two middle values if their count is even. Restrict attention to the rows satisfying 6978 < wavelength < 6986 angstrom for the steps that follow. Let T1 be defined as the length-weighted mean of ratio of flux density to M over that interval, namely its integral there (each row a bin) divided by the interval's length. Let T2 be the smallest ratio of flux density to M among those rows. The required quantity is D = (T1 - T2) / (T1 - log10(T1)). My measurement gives 0.0264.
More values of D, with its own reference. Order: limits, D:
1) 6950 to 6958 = 0.0100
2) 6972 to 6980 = 0.0138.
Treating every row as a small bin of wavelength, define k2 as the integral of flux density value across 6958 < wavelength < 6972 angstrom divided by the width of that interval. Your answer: 9.63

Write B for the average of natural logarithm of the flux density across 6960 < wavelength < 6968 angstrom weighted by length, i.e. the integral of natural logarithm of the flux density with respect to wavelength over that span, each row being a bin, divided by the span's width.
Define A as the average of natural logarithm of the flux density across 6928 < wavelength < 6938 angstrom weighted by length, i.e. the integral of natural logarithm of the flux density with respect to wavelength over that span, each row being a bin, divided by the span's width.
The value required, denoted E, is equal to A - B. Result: 0.042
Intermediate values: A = 2.29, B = 2.25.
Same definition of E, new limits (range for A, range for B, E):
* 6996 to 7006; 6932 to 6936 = -0.015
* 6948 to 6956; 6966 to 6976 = -0.022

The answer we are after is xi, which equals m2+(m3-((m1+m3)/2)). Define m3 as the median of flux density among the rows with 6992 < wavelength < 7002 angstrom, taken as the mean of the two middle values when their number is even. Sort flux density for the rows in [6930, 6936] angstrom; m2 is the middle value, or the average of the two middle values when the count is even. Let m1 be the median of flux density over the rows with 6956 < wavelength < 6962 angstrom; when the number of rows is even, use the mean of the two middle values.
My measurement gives 10.0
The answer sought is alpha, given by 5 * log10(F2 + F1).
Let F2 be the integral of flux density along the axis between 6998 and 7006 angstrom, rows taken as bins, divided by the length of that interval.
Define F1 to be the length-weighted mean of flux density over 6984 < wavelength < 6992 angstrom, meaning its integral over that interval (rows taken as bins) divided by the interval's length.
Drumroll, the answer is 6.40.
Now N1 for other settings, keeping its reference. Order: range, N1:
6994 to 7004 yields 6995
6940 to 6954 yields 6947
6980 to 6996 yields 6987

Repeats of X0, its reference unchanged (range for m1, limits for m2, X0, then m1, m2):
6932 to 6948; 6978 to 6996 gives 0.0007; 0.0054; 0.008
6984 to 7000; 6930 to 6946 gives 0.0008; 0.0069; 0.006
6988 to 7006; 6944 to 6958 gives 0.0011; 0.0093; 0.010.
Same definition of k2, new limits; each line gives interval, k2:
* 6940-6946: 9.66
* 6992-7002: 9.69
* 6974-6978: 9.82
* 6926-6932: 9.98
